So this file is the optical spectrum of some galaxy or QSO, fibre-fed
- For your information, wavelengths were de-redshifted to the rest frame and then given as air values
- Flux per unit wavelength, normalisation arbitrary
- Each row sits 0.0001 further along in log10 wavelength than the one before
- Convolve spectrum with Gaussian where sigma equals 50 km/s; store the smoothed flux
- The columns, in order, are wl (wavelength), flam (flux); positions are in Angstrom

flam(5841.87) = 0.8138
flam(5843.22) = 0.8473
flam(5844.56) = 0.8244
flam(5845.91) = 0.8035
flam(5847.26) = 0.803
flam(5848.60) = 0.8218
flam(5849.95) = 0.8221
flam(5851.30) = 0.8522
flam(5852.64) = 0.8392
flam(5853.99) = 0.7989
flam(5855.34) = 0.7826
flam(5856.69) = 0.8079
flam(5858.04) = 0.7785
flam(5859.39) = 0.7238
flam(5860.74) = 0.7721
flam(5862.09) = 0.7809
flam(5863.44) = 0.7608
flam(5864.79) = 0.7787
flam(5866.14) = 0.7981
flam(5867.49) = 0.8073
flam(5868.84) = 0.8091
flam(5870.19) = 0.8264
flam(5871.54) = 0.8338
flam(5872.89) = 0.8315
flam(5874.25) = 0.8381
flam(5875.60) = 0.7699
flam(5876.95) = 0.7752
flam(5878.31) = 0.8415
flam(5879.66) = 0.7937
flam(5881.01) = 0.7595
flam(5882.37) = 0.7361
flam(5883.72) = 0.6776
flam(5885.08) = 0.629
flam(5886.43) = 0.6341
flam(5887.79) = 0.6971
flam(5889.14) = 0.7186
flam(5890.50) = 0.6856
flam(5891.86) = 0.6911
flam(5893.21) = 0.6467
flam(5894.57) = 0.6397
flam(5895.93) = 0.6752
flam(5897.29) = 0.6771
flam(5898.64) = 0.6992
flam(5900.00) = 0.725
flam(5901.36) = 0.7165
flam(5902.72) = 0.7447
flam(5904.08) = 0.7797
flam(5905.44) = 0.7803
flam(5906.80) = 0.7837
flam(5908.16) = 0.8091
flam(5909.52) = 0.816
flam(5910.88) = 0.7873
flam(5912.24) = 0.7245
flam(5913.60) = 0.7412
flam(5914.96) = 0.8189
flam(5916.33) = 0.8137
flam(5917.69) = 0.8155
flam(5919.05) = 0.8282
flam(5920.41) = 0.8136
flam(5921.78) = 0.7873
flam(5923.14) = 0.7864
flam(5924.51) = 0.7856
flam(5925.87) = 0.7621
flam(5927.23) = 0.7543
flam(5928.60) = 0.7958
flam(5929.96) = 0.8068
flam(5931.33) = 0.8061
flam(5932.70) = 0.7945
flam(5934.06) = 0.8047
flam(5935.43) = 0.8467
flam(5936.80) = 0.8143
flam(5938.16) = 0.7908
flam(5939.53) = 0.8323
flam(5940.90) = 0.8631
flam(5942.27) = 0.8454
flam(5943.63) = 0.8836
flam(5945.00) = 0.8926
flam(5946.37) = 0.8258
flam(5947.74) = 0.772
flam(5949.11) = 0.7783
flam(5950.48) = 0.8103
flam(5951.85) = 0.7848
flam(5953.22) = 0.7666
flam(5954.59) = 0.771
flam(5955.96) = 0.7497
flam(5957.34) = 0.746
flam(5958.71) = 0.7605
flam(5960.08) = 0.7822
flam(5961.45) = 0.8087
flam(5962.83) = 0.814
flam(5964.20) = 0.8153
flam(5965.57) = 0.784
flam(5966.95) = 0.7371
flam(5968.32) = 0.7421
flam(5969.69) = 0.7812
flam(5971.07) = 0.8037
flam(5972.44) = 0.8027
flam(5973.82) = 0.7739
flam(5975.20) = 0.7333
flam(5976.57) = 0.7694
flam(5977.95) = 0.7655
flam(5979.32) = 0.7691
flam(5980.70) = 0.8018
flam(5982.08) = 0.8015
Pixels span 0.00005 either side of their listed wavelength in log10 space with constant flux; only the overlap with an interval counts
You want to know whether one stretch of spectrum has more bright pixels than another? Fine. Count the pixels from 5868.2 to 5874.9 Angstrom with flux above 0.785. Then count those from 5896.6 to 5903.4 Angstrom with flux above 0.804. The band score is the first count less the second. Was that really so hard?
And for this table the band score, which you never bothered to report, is 5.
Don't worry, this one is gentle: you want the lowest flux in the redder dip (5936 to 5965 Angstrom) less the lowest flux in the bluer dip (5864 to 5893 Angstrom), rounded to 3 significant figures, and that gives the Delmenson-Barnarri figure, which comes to 0.117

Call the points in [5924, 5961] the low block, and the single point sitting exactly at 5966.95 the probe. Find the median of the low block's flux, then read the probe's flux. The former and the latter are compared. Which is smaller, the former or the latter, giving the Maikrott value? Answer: 0.737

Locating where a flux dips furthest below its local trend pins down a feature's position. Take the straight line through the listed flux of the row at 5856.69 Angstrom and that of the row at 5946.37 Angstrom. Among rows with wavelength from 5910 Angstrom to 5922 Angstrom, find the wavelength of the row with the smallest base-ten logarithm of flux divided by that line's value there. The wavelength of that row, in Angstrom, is 5912.24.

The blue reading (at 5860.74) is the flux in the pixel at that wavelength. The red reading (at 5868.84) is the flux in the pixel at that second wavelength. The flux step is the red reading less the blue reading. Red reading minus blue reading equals 0.04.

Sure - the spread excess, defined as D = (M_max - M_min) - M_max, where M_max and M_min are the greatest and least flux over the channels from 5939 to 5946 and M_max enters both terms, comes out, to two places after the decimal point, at -0.83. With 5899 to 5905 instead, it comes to -0.72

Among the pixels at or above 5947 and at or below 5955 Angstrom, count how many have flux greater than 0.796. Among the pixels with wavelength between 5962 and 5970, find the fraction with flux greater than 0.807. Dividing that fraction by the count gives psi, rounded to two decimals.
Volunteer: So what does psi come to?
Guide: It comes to 0.33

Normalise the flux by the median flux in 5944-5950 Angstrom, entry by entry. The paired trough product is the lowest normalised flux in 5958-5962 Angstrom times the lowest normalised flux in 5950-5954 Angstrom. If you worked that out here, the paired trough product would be 0.91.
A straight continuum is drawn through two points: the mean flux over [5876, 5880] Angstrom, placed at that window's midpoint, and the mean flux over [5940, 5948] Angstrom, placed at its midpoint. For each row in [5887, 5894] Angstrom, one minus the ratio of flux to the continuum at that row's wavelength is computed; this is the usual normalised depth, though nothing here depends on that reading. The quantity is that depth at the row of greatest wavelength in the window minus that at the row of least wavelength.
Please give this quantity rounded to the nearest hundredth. 0.07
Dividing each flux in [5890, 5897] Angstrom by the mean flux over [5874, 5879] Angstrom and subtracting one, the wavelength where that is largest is 5891.86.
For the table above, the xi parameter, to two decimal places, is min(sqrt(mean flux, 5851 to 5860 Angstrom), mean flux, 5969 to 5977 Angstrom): 0.78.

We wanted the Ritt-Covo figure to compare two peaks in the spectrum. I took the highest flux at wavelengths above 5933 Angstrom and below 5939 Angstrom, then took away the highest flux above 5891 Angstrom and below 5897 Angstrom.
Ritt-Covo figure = 0.156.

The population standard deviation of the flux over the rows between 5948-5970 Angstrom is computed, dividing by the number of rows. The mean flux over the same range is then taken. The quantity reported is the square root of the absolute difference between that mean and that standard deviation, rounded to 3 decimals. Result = 0.867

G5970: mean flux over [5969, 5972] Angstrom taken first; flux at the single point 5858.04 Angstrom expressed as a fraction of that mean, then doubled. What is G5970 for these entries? 1.96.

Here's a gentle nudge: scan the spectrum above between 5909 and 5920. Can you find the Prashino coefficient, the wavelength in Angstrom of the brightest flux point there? 5919.05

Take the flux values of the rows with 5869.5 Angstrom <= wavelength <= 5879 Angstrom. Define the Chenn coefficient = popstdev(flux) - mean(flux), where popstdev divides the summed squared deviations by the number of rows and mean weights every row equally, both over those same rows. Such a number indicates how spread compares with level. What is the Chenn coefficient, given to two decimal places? -0.79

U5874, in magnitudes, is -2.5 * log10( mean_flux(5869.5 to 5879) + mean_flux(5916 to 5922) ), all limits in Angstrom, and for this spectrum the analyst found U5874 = -0.53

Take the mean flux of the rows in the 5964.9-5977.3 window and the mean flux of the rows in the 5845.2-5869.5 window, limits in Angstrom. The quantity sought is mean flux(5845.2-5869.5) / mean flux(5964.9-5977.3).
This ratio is 1.04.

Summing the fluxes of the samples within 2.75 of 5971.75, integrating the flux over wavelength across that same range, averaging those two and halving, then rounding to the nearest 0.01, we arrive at 1.88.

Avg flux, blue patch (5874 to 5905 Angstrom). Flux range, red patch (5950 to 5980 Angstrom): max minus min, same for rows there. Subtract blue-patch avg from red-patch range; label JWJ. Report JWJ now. -0.64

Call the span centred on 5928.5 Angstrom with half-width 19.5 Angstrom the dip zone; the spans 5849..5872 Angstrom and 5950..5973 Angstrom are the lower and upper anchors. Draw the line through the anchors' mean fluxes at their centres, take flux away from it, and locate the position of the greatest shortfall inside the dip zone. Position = 5912.24 Angstrom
